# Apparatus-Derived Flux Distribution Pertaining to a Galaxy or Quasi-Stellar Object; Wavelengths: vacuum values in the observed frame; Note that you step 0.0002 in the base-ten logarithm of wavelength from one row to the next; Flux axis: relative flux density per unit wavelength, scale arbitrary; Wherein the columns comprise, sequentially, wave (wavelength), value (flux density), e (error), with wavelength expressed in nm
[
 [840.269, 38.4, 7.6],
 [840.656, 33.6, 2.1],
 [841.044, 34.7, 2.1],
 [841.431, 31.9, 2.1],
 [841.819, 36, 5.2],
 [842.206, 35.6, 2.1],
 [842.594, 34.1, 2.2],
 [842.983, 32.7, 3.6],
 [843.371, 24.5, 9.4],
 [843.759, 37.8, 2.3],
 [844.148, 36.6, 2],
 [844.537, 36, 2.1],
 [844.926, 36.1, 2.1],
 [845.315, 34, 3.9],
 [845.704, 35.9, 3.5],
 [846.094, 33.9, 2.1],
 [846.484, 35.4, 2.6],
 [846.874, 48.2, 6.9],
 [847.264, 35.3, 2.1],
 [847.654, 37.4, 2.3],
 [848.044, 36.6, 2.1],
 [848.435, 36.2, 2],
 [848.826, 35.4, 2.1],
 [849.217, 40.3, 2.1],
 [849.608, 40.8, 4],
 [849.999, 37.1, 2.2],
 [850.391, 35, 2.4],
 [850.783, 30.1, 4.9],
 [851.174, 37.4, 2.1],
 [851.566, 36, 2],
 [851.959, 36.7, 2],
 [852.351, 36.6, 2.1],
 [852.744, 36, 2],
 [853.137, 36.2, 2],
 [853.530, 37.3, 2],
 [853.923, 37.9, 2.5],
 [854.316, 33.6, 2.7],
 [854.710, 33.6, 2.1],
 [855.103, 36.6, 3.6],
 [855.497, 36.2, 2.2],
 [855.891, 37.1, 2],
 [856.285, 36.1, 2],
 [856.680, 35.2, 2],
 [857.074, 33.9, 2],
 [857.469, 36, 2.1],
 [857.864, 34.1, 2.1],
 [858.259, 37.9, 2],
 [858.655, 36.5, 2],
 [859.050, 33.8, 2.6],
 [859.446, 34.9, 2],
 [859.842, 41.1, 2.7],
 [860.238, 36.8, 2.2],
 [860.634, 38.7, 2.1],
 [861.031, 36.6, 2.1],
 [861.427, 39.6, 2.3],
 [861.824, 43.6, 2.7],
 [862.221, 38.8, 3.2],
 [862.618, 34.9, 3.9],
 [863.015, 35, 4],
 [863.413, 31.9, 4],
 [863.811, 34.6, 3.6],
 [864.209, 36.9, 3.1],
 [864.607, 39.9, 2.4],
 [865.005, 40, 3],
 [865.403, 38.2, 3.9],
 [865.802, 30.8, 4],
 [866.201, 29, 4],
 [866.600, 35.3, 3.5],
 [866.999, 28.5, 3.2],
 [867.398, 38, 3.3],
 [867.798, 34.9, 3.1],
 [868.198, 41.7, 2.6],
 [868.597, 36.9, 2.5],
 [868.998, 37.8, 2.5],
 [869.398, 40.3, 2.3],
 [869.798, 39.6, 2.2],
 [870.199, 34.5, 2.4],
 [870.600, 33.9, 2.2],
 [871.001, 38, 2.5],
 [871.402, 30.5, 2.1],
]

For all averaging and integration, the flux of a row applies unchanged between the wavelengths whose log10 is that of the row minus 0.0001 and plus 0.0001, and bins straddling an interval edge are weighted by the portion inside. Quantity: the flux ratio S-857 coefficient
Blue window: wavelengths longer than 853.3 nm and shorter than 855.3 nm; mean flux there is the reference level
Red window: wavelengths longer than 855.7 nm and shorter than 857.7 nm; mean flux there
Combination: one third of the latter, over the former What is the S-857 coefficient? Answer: 0.332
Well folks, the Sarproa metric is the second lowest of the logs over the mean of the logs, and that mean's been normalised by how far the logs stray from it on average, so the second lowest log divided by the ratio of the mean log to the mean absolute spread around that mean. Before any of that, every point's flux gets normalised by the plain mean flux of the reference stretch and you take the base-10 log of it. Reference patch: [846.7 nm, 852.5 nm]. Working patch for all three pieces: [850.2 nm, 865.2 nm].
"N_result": 0.13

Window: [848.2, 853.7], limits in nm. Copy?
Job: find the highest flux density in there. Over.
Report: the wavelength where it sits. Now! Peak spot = 849.608 nm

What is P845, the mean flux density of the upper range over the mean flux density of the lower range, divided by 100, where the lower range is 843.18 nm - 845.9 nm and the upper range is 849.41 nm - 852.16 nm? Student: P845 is 0.0105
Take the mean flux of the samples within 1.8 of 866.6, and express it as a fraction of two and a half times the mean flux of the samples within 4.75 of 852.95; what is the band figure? 0.389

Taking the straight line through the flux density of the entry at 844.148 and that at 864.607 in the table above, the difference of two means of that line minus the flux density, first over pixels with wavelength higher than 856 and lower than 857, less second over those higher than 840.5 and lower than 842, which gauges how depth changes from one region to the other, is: 1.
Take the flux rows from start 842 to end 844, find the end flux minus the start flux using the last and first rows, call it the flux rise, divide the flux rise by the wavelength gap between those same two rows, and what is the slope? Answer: 1.4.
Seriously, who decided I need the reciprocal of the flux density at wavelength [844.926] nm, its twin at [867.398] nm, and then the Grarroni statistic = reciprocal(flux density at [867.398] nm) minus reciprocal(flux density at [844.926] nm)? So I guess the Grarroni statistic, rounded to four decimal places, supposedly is -0.0014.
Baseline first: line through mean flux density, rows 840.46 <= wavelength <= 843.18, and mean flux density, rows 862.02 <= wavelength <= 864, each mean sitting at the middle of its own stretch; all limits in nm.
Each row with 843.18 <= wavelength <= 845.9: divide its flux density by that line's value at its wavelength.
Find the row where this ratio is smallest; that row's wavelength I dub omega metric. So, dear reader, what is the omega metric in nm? 843.371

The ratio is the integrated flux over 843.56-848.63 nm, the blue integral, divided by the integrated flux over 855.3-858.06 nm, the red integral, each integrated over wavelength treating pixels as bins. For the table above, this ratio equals 1.9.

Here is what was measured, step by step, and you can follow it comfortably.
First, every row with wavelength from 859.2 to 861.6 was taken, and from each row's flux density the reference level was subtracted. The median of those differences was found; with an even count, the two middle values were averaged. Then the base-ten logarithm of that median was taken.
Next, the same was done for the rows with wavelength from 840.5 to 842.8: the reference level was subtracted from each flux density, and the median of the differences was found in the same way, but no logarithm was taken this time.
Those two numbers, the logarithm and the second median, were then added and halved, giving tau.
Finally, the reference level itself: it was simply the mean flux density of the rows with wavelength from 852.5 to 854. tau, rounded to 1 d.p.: -1.2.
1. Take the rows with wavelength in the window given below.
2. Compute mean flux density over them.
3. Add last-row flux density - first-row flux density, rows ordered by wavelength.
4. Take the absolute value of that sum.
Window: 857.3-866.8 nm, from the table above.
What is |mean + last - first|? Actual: 35.8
